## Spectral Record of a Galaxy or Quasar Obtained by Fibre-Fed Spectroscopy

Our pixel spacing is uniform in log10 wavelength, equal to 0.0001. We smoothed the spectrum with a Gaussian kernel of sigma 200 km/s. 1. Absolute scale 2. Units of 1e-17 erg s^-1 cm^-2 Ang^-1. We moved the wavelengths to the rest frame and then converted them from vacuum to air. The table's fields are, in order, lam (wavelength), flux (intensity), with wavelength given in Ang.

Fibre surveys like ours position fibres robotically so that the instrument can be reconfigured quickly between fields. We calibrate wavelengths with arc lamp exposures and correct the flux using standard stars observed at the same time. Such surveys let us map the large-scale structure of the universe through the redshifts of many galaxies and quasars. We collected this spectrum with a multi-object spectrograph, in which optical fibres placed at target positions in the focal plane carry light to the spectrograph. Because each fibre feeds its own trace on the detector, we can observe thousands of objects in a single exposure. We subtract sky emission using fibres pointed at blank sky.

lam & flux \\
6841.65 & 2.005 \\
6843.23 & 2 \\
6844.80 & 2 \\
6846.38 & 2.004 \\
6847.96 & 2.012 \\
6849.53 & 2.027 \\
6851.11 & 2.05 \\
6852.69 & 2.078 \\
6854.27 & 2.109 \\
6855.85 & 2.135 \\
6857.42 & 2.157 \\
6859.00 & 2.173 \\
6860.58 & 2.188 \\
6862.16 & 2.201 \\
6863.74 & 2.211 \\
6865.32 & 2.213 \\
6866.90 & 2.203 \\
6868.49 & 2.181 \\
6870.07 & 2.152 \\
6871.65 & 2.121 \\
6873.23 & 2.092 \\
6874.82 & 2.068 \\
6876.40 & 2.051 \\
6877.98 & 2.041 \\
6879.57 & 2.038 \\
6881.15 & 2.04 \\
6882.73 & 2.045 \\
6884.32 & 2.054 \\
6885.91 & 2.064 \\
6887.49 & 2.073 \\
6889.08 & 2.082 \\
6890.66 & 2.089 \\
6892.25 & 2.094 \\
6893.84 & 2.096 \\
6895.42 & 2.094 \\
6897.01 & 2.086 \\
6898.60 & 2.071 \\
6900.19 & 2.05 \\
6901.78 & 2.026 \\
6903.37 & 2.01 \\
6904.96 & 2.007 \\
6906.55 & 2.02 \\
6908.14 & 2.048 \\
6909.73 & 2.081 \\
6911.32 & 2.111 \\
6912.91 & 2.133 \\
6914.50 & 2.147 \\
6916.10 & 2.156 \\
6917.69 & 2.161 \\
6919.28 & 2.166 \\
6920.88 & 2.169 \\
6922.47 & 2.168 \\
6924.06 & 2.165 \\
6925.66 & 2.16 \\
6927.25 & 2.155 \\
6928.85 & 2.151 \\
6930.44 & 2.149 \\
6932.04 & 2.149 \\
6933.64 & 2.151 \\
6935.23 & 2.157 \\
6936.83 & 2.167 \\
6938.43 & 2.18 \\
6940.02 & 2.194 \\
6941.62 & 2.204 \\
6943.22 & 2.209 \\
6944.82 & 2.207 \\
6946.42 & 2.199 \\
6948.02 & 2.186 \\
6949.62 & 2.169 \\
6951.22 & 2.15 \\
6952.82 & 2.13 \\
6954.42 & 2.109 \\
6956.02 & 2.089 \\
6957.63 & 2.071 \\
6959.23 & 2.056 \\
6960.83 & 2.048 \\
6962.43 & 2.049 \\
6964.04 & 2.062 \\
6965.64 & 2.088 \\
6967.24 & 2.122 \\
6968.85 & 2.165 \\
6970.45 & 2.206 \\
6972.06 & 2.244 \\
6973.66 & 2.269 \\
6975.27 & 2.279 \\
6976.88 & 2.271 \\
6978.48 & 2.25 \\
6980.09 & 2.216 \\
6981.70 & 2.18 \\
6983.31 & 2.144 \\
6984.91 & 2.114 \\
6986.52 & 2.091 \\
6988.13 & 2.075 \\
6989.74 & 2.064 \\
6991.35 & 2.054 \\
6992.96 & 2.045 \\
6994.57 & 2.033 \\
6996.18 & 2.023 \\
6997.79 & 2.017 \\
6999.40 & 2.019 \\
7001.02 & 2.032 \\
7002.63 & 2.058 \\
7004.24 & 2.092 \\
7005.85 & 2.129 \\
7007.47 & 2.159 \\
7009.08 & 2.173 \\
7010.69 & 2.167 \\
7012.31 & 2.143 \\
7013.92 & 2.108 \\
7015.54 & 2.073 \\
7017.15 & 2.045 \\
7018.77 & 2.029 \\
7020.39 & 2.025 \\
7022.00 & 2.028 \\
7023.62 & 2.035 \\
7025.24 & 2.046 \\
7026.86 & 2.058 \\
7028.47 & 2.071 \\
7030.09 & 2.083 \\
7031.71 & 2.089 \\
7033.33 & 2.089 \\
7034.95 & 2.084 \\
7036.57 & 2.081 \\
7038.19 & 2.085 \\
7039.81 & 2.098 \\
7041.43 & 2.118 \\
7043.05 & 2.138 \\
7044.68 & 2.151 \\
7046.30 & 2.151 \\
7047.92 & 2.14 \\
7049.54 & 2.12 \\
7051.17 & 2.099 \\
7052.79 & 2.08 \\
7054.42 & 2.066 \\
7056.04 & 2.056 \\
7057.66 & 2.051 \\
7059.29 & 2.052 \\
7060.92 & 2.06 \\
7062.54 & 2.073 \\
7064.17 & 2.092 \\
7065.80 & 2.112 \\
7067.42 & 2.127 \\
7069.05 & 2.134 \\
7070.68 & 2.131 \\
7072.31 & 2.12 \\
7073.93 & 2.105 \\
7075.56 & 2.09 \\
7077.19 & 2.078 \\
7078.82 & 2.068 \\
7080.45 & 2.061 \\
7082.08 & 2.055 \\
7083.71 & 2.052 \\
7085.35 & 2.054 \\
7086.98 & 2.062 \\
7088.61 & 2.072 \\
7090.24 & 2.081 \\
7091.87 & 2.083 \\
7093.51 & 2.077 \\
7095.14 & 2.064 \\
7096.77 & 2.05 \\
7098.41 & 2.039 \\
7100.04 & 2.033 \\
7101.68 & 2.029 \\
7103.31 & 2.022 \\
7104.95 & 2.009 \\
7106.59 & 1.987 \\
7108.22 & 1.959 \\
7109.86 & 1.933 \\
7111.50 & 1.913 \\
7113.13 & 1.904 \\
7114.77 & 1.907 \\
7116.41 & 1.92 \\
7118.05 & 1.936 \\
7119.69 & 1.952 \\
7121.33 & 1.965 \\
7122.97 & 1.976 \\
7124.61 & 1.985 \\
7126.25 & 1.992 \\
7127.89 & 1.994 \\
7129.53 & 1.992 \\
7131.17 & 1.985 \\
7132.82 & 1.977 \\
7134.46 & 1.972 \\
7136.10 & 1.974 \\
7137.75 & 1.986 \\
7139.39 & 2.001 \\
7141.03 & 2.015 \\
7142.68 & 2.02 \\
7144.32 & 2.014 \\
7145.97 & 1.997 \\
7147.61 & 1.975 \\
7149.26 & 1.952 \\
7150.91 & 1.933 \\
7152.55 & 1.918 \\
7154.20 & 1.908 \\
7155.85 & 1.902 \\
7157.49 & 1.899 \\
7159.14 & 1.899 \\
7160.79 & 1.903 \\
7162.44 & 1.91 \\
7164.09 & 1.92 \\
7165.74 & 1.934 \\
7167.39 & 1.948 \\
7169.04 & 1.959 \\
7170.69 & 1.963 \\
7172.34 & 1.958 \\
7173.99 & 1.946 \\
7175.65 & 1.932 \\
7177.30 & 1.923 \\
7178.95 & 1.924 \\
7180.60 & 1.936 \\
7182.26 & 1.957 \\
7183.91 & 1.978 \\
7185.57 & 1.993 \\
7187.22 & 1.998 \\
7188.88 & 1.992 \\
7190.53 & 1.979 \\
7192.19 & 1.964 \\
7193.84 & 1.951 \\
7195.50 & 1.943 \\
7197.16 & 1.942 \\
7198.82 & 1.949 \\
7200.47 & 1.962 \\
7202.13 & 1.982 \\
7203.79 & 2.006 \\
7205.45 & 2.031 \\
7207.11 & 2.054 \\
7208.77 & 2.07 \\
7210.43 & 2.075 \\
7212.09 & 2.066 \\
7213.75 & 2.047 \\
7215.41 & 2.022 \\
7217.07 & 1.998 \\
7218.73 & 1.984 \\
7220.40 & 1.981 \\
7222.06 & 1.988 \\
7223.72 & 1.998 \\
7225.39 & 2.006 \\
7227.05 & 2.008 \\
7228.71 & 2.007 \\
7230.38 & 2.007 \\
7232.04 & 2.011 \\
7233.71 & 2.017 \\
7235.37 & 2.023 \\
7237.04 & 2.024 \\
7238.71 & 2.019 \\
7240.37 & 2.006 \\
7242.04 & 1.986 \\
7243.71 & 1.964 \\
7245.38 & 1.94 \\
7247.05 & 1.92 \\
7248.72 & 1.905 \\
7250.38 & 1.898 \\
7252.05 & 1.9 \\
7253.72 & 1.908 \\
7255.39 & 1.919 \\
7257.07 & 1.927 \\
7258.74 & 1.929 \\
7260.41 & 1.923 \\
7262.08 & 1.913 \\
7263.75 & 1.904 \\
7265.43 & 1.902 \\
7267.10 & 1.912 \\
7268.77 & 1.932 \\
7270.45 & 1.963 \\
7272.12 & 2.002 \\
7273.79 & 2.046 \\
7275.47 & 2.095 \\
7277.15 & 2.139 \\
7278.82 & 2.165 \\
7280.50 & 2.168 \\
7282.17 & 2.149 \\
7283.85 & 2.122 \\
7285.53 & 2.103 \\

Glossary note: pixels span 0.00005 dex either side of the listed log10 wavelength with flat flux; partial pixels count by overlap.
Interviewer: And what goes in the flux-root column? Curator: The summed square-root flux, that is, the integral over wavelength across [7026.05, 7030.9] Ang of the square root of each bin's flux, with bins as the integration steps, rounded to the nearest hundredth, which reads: 6.99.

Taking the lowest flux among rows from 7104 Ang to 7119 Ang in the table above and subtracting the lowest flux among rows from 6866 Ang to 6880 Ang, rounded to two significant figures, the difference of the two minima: -0.13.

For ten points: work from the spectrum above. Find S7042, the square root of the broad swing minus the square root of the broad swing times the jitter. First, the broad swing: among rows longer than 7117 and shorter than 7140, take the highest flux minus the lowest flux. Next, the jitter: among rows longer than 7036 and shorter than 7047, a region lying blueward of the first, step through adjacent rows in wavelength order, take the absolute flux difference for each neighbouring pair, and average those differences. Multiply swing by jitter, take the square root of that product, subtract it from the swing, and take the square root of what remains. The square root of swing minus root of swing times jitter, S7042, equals 0.19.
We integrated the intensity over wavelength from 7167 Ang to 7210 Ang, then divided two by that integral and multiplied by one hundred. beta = 2.36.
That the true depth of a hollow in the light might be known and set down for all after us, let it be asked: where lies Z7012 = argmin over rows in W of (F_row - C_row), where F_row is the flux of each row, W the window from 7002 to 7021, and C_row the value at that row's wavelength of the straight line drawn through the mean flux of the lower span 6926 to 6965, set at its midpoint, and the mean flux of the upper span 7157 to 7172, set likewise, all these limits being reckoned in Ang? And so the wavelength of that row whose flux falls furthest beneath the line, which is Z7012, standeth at 7020.39 Ang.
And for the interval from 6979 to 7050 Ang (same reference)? 6997.79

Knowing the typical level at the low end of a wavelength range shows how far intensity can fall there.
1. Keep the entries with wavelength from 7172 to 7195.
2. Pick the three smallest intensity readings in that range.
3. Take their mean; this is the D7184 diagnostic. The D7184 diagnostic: 1.93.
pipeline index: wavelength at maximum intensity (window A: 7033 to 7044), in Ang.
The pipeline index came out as 7043.05 Ang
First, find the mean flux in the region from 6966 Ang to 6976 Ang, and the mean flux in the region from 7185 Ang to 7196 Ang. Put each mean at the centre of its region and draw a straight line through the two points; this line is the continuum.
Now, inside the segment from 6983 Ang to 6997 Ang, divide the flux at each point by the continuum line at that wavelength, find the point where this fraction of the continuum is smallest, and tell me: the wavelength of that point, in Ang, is 6996.18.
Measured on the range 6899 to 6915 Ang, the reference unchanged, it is 6904.96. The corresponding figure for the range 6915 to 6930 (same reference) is 6916.10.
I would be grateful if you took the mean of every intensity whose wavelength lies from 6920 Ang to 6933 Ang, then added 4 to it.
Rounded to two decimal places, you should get 6.16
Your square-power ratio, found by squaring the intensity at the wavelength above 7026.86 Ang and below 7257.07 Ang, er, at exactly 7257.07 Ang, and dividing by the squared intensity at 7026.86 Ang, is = 0.88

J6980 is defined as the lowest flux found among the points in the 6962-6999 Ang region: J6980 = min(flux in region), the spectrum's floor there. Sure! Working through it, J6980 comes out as 2.017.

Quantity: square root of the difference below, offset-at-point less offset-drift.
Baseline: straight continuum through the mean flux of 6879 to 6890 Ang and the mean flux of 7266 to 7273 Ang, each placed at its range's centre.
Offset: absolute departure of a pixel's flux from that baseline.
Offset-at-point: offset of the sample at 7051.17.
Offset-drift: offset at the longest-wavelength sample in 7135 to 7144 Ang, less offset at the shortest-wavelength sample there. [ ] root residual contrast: 0.26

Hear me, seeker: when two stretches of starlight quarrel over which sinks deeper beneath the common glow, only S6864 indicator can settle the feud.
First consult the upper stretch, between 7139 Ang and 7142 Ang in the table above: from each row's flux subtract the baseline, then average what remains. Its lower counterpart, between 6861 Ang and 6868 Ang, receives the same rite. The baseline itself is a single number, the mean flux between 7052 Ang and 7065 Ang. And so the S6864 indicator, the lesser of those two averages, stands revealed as -0.06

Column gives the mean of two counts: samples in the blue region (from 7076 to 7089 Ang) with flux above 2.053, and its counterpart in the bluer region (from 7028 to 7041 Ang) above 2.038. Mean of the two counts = 7.5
